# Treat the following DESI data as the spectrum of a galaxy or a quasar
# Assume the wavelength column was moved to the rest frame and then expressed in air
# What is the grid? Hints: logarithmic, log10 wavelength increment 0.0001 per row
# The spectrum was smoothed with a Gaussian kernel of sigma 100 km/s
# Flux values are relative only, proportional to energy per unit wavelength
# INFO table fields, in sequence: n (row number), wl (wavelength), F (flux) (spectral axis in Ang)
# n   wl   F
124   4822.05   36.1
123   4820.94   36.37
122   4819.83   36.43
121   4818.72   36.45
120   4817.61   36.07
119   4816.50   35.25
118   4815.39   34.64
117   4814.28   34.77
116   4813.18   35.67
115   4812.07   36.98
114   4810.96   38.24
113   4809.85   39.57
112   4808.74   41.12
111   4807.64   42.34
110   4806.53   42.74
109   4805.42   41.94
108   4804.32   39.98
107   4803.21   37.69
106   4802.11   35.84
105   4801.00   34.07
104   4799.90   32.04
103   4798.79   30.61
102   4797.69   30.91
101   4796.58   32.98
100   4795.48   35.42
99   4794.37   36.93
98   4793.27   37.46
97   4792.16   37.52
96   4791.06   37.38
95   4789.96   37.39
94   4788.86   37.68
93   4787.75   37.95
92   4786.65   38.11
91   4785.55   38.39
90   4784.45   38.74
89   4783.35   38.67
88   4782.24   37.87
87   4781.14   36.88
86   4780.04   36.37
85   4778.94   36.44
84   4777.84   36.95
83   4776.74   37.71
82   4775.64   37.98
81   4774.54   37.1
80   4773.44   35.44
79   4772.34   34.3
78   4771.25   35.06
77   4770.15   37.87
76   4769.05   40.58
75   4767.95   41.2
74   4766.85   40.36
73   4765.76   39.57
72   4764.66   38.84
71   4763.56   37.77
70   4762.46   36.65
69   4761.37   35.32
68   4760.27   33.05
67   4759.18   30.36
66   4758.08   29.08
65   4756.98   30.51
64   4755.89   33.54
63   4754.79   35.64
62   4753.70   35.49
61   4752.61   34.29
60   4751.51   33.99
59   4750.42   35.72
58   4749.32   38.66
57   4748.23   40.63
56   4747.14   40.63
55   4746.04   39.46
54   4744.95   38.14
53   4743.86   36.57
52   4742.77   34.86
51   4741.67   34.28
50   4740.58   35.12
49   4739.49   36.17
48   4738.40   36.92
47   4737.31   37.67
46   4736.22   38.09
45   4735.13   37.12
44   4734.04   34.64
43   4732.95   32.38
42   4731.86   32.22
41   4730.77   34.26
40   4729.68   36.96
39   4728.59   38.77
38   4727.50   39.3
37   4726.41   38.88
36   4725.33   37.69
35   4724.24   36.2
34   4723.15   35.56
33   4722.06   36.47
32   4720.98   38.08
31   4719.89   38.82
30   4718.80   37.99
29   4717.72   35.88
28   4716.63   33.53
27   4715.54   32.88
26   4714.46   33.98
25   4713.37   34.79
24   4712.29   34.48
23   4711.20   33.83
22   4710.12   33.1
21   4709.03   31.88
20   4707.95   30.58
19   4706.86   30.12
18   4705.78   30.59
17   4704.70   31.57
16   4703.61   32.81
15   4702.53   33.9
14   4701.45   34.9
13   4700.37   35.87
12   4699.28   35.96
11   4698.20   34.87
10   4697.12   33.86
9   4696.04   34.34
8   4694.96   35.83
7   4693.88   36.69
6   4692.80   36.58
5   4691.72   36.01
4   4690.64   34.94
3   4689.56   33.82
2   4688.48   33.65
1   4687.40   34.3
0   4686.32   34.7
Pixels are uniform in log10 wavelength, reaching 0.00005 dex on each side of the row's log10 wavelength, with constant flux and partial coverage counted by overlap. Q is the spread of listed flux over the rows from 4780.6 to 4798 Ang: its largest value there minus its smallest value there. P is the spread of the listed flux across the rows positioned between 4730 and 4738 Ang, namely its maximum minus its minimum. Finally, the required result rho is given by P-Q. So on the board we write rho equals -2.0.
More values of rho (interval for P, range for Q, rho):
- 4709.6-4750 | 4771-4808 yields -3.7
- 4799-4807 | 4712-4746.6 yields 3.5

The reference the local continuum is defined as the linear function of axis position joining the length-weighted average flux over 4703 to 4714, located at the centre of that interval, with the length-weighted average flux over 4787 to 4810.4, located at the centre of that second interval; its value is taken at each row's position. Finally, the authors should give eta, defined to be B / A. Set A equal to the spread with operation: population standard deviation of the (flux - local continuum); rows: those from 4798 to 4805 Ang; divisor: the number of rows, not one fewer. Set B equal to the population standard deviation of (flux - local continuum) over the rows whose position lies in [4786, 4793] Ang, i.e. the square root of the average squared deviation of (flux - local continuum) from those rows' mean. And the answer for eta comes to 0.1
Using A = 3.1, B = 0.4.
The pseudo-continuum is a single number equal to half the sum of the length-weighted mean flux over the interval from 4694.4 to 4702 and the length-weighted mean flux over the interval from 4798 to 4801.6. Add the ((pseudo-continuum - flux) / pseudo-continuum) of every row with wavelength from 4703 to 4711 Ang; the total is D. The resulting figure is 0.44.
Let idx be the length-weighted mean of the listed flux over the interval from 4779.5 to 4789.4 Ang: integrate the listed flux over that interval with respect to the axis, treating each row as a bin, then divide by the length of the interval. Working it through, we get 37.8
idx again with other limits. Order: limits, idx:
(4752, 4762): 33.1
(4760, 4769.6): 38.3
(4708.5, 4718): 33.7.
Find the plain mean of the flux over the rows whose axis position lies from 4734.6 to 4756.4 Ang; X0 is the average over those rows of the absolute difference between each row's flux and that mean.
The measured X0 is 1.7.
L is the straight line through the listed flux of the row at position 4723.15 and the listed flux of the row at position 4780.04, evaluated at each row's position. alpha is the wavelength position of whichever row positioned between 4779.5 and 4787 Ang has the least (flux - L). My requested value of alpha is 4780.04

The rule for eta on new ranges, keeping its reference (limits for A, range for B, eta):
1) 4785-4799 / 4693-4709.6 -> 0.8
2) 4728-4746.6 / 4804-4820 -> 1.5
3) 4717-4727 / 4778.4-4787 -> 0.7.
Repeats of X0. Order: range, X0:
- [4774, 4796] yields 0.6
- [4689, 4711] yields 1.7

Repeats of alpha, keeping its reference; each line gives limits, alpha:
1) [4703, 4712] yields 4706.86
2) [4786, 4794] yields 4791.06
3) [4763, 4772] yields 4771.25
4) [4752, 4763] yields 4758.08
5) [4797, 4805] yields 4798.79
